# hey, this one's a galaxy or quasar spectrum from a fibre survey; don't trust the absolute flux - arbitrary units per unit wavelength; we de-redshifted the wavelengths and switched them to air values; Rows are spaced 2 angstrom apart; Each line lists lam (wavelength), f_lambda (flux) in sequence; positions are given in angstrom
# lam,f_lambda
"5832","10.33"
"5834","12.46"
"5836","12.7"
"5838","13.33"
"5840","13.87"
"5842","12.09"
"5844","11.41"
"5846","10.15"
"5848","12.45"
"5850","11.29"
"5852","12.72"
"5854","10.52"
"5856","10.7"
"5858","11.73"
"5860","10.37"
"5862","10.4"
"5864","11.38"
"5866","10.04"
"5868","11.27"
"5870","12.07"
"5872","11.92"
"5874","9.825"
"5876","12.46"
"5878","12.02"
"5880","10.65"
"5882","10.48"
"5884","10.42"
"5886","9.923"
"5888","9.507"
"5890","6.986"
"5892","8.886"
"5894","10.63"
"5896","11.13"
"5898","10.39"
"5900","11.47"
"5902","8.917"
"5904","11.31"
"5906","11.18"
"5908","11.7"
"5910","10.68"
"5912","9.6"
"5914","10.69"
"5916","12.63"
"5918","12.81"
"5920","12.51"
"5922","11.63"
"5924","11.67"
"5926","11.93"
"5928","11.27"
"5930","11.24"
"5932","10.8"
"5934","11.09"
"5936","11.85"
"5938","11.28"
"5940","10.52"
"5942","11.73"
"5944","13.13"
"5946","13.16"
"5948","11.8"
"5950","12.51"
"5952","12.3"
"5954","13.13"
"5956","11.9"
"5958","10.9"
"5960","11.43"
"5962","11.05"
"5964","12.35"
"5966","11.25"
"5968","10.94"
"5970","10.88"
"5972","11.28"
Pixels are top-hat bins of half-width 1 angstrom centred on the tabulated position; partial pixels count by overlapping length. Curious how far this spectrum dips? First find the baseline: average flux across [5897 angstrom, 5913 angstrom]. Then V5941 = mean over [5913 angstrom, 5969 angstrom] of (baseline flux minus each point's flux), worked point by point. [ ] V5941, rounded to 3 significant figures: -1.11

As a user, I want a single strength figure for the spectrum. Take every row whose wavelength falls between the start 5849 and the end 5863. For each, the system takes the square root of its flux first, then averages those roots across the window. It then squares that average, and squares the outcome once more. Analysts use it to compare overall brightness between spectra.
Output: 123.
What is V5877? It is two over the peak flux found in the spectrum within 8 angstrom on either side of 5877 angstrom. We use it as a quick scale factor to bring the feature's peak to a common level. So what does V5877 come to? 0.161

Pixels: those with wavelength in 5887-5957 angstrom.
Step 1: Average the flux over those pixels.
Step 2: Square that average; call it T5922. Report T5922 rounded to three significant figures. 127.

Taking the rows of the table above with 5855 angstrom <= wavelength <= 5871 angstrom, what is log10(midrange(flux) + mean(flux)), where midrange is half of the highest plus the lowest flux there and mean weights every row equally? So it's 1.34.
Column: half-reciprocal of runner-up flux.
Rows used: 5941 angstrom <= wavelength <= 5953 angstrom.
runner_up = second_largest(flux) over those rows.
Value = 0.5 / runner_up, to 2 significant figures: 0.038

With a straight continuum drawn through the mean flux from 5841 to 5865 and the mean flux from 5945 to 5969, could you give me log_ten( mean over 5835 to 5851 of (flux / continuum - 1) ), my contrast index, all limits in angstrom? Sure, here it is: -1.1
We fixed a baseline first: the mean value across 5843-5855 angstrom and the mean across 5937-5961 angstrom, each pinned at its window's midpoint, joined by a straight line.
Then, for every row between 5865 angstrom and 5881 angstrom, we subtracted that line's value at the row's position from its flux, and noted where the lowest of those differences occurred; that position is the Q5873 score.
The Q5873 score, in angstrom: 5874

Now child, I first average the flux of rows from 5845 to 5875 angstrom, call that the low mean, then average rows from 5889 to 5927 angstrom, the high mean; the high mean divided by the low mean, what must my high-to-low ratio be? 0.98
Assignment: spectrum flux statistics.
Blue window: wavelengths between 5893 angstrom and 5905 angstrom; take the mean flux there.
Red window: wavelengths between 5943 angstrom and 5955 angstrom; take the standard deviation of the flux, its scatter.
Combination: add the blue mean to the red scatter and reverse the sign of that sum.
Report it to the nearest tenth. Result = -11.2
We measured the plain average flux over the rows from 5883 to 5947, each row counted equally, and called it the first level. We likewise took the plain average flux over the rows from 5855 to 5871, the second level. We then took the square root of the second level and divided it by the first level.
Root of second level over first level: 0.301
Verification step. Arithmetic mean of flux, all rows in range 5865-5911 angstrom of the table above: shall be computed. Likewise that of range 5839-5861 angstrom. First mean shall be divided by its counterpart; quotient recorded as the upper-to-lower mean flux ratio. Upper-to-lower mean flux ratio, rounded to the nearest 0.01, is 0.92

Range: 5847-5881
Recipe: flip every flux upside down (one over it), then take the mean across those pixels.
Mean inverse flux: 0.0892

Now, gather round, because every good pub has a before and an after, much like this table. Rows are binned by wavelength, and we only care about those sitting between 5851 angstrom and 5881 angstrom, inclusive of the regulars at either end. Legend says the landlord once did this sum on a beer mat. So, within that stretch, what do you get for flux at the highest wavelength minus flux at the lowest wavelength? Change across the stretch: -2.1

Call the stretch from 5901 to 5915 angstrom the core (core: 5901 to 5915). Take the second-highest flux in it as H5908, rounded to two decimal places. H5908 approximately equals 11.31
